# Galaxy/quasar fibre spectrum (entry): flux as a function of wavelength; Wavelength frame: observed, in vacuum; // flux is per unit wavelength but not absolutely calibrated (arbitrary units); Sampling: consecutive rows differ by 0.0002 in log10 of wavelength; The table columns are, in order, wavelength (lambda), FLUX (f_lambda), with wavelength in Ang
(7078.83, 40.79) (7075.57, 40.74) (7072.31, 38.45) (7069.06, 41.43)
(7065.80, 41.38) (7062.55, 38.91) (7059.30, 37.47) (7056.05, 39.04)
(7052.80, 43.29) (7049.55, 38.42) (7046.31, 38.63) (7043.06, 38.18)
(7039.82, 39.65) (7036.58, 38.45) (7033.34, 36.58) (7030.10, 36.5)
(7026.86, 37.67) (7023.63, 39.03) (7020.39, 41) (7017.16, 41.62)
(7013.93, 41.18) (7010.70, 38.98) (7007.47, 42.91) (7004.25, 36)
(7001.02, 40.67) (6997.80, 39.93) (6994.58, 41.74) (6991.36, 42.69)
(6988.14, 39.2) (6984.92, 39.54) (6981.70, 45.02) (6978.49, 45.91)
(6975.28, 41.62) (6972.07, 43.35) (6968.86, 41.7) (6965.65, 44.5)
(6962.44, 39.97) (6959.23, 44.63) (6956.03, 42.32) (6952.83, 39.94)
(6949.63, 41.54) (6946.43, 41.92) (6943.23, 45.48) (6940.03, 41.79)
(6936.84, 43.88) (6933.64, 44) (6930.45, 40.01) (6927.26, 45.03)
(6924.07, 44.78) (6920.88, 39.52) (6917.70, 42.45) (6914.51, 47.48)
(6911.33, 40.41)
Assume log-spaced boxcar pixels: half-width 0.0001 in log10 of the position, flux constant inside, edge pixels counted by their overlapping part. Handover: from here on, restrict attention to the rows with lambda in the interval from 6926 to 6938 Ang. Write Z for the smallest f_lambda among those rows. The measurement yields 40.01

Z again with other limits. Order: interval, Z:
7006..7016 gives 38.98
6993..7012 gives 36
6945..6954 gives 39.94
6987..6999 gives 39.2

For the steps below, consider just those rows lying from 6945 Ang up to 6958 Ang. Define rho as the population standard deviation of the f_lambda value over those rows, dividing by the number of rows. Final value 0.90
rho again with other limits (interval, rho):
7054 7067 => 1.40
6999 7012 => 2.52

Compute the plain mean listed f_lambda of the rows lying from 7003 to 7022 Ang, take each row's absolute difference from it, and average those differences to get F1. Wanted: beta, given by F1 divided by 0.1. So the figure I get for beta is 18.6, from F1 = 1.9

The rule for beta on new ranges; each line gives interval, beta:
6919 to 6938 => 20.7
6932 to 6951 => 13.5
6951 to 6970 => 16.4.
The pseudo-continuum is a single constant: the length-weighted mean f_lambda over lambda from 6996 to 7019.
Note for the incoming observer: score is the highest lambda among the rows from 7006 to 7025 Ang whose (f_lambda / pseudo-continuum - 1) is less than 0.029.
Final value 7023.63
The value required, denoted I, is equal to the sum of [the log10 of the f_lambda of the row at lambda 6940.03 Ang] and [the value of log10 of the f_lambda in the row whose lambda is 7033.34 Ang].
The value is 3.18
